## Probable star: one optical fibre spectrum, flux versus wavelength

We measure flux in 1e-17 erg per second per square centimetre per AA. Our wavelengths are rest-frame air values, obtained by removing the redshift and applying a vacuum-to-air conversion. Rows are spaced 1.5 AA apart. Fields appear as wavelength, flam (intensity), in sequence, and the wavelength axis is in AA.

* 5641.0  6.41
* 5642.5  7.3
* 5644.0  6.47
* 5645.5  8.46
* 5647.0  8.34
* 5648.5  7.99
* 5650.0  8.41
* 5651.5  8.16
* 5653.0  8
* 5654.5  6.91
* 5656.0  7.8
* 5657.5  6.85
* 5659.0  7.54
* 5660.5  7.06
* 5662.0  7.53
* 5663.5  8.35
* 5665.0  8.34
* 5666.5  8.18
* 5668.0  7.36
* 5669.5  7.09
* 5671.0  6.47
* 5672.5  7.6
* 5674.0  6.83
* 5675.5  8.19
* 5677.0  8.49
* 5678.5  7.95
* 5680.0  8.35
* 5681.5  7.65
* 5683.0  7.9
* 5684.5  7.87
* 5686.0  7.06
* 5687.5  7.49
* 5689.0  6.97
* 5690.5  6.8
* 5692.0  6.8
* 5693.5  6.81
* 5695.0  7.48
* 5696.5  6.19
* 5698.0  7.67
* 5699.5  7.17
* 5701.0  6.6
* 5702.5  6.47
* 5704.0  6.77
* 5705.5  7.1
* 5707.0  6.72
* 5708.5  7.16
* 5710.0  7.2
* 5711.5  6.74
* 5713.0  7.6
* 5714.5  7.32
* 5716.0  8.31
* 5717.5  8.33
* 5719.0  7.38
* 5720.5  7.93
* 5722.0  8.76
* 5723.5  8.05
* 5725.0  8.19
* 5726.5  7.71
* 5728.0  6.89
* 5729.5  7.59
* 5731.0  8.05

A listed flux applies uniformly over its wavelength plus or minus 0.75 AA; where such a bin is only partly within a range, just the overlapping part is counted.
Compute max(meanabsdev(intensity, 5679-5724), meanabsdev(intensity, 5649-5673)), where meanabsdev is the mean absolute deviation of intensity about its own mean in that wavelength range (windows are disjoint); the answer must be 0.520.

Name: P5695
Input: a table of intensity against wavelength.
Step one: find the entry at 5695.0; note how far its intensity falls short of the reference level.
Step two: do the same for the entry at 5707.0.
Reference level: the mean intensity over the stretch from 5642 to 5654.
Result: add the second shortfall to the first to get 1.6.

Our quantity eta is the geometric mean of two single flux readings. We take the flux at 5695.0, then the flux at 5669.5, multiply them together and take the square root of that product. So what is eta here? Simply 7.3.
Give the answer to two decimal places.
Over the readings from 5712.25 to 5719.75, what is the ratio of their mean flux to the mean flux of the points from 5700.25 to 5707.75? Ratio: 1.16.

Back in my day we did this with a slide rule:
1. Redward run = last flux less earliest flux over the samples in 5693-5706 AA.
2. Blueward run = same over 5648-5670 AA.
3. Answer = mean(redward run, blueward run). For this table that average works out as -0.3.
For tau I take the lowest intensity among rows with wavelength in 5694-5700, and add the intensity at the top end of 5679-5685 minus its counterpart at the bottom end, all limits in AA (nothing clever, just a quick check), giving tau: 5.7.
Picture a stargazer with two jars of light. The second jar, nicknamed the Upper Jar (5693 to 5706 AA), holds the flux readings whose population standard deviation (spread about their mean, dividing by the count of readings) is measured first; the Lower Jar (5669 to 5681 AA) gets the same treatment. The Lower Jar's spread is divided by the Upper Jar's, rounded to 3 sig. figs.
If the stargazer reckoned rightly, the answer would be 1.55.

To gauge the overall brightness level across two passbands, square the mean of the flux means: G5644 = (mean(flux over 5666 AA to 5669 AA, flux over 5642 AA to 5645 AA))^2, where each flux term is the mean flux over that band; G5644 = 53.7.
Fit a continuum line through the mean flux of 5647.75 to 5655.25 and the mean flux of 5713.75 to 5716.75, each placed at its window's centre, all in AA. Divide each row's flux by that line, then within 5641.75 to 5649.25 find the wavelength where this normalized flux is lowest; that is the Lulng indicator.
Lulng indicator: 5644.0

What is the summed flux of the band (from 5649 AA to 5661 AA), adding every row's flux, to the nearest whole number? 61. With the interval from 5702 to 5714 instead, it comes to 56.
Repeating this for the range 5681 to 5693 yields 59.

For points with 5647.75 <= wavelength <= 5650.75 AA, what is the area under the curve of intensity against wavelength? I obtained 25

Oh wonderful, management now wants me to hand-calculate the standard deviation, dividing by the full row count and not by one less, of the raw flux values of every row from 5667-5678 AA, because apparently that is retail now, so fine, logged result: 0.669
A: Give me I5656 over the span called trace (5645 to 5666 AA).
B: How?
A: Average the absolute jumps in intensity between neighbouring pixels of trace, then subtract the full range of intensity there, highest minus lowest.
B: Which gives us -1.09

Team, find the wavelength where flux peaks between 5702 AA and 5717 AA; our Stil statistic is 5716.0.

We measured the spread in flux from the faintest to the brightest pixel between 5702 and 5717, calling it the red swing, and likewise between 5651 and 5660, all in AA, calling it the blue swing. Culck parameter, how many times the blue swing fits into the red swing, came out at 1.40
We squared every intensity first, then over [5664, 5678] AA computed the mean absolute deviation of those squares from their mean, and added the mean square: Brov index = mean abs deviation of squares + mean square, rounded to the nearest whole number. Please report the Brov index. 68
